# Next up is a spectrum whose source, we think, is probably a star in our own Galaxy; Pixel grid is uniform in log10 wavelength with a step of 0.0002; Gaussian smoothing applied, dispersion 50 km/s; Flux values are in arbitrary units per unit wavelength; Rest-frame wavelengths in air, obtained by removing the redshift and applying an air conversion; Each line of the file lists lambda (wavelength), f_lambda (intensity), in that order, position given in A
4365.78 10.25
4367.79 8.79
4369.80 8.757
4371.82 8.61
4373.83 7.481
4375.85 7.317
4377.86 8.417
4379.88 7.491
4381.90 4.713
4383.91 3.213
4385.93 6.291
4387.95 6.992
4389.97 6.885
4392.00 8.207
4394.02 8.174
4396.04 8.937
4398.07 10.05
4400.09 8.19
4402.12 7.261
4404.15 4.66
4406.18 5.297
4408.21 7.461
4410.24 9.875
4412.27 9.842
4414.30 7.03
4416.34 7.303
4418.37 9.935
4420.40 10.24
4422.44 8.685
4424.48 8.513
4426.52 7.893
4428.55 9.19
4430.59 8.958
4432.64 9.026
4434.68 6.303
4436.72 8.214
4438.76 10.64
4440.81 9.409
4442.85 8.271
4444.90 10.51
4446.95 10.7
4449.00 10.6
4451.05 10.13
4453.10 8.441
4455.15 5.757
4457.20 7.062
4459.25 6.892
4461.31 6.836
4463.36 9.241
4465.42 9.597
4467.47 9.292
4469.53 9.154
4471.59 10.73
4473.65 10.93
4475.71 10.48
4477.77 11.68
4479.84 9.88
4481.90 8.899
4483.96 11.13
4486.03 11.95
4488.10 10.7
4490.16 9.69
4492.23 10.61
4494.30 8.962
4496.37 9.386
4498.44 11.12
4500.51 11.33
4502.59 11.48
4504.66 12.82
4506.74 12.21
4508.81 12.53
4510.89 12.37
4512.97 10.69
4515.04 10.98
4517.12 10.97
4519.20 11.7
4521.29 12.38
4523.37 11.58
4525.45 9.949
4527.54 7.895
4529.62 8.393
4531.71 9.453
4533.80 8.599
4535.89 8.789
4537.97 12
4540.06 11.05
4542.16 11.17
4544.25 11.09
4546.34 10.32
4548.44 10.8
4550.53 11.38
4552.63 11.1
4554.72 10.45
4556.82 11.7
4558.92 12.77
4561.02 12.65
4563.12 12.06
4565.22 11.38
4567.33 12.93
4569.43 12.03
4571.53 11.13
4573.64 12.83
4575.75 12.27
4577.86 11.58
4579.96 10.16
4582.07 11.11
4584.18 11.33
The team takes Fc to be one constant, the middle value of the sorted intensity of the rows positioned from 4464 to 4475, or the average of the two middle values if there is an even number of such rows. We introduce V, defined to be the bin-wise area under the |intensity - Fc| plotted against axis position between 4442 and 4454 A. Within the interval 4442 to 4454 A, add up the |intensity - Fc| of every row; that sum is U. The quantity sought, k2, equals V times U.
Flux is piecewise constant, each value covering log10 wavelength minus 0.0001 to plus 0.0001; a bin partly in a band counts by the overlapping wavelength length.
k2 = 72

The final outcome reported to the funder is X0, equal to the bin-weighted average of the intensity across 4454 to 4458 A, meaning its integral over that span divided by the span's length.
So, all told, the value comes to 6.4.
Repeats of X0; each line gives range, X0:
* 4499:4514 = 11.9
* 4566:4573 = 12.0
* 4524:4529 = 9.1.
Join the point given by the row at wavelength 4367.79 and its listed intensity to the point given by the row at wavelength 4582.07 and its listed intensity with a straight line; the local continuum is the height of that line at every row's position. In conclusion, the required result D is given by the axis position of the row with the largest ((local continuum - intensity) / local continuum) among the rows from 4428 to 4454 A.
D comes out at 4434.68 A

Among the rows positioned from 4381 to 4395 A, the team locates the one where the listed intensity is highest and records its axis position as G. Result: 4392.00 A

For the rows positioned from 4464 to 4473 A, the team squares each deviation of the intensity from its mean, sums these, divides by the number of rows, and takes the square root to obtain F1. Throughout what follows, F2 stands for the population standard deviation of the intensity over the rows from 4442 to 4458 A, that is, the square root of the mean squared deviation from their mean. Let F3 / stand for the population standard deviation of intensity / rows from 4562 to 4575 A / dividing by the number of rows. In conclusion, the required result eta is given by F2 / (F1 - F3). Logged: -36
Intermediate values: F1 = 0.62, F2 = 1.7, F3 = 0.7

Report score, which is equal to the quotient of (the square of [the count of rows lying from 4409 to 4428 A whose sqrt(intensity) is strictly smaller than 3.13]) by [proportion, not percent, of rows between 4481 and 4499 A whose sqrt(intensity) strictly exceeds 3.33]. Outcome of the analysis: 75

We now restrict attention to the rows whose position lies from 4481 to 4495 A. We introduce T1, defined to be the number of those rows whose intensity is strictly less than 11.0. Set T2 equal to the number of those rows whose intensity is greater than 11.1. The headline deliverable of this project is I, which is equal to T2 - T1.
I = -3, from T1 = 5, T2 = 2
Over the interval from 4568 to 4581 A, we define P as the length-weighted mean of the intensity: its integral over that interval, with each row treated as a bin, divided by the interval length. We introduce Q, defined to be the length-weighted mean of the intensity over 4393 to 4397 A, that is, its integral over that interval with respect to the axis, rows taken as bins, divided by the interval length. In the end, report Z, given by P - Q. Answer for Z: 3.1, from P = 11.7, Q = 8.6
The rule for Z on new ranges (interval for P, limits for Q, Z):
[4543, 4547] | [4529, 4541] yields 1.0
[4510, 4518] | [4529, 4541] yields 1.5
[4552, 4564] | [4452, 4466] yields 4.2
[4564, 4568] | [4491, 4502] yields 1.7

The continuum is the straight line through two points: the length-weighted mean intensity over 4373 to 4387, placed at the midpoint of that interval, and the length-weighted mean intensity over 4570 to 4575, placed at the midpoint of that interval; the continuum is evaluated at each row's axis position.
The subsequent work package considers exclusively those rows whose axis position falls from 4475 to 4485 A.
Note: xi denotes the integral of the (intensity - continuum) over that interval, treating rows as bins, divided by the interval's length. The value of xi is 1.1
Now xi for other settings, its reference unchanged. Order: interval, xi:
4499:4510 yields 2.0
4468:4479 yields 1.4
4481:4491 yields 1.0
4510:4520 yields 1.0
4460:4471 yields 0.0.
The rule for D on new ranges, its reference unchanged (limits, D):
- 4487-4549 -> 4527.54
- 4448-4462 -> 4455.15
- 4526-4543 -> 4527.54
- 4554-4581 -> 4579.96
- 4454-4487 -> 4455.15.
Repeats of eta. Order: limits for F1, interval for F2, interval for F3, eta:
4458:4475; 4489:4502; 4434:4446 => -12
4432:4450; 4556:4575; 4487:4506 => 2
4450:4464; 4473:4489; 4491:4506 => 4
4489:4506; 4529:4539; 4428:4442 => -41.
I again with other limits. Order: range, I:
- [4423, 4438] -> -7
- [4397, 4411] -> -7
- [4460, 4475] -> -7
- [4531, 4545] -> -1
